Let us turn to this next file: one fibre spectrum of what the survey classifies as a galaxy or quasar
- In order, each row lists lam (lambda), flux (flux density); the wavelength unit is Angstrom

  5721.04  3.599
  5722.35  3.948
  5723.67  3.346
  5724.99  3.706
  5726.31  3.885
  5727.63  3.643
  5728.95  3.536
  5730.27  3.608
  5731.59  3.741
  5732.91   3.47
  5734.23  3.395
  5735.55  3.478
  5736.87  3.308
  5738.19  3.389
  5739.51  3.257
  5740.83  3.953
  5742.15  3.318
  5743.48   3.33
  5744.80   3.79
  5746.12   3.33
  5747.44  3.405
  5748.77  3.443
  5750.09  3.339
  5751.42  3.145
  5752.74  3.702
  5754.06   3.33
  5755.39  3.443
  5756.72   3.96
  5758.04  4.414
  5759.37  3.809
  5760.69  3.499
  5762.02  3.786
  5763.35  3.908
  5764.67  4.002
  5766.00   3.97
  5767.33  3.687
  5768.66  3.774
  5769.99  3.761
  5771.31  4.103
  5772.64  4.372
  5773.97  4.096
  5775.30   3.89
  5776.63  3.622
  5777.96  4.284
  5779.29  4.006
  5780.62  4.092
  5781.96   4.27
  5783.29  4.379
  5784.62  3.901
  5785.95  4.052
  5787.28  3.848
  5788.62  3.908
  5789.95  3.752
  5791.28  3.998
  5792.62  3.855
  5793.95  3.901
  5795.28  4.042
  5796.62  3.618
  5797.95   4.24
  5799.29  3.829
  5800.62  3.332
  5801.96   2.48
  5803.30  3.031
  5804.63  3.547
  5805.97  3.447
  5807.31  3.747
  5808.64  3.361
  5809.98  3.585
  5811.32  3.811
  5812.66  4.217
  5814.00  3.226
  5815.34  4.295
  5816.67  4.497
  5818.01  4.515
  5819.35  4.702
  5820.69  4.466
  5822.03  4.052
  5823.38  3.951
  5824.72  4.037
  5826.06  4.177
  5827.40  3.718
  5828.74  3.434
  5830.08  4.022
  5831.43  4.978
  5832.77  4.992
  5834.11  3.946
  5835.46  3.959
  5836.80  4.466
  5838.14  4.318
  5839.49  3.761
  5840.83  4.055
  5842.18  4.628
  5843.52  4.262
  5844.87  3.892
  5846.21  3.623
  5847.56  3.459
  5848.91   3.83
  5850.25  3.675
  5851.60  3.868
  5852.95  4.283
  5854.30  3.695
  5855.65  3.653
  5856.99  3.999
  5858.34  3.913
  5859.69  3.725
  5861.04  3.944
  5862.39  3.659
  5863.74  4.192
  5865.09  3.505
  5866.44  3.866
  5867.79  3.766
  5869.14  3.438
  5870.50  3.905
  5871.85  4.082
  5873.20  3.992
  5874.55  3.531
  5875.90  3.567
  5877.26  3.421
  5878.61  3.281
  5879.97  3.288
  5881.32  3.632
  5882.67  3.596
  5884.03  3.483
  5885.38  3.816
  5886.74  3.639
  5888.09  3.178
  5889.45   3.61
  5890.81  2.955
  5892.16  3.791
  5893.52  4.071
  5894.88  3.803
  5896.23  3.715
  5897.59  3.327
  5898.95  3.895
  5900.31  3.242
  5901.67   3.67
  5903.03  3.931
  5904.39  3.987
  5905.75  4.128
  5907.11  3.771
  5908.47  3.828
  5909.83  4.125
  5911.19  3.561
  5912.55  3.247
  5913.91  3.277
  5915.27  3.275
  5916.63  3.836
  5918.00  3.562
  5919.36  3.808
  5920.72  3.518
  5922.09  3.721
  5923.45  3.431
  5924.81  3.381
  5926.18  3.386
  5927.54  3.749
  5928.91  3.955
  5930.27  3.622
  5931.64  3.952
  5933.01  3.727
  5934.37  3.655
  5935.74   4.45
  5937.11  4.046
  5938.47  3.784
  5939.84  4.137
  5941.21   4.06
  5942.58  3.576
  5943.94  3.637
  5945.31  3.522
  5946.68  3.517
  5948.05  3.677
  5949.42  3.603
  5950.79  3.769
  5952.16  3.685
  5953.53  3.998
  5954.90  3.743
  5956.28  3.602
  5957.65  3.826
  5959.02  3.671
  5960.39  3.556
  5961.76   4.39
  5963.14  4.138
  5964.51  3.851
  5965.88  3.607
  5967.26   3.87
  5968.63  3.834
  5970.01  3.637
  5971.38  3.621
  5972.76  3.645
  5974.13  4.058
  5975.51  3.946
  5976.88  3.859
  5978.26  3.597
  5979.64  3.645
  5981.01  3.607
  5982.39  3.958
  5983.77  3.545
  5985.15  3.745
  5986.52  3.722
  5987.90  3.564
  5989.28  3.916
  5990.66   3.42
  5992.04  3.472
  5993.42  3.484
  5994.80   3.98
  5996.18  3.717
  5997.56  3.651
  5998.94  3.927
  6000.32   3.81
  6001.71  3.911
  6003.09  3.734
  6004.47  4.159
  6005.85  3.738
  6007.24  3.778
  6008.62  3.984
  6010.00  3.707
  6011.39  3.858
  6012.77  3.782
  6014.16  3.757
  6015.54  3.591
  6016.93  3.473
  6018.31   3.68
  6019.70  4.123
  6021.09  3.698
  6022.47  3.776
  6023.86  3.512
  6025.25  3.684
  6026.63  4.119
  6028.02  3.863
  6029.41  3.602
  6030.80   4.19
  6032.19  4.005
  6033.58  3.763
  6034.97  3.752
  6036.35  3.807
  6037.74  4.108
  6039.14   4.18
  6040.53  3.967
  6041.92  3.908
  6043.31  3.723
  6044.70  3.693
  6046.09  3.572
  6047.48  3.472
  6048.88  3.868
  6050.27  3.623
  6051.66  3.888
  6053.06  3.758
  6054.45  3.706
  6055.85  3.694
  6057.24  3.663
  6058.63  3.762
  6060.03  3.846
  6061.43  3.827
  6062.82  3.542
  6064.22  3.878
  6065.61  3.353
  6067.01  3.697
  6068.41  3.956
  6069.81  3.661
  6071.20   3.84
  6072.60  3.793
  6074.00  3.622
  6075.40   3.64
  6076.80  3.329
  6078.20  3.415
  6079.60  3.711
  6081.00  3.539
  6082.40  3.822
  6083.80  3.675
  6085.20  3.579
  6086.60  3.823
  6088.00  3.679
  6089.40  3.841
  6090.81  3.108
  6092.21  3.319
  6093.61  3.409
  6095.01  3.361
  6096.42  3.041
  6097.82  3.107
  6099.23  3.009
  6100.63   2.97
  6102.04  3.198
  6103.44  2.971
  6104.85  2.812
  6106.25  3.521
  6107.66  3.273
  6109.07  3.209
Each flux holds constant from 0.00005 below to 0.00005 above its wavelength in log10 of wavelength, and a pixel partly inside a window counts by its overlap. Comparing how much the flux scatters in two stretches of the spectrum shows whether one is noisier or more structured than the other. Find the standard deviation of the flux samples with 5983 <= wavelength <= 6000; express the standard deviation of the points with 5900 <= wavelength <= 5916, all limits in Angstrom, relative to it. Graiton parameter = 1.82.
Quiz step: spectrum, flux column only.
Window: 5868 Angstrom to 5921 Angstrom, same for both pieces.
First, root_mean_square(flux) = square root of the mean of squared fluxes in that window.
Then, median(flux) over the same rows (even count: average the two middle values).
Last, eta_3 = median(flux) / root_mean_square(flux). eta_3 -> 1.00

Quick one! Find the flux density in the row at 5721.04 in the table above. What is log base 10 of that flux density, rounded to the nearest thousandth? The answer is 0.556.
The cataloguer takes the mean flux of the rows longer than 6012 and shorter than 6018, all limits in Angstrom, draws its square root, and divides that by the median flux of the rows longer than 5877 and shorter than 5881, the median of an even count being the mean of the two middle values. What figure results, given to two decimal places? 0.58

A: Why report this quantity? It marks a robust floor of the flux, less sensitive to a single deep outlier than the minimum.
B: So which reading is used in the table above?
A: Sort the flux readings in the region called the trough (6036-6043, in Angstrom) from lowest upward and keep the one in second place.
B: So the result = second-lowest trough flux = 3.908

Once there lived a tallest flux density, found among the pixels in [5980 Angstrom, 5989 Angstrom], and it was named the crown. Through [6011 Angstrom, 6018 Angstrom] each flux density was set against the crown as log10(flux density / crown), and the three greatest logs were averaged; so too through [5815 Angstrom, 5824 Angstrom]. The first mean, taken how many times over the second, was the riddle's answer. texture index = -0.3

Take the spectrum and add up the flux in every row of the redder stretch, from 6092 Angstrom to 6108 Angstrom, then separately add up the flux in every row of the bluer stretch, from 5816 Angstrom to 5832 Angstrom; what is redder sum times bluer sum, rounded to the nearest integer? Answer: 1920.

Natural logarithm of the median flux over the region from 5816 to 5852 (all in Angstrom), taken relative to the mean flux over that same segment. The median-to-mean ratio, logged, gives -0.021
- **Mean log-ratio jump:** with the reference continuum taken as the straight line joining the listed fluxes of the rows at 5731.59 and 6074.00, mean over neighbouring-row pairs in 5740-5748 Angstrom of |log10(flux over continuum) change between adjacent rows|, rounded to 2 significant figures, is 0.040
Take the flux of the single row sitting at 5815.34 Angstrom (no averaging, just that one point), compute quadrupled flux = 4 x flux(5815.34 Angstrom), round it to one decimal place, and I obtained 17.2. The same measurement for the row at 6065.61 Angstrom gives 13.4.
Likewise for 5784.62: 15.6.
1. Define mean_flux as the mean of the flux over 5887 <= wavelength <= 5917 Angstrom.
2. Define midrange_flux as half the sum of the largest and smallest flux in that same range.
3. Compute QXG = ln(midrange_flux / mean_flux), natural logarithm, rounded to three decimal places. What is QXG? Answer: -0.029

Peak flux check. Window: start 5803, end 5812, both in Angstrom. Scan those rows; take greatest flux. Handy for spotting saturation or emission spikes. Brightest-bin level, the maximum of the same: 3.811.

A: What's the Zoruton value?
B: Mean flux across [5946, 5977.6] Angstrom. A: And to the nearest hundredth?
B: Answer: 3.79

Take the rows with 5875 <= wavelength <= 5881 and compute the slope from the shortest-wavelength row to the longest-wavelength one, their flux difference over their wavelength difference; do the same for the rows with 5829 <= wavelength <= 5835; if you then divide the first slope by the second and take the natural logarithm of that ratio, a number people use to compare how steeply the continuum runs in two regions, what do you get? 1.3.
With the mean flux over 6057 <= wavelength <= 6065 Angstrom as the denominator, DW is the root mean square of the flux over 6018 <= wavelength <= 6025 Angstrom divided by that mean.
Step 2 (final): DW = 1.00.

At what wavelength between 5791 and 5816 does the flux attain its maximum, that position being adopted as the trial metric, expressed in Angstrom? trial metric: 5815.34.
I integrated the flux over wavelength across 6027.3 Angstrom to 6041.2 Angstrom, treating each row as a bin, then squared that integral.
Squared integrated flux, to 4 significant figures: 2972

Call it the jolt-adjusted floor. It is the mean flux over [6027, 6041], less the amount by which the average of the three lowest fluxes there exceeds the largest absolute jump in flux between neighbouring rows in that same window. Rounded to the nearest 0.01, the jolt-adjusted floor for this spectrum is 0.81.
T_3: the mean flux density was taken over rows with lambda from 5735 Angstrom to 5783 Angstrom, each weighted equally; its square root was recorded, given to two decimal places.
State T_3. 1.93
